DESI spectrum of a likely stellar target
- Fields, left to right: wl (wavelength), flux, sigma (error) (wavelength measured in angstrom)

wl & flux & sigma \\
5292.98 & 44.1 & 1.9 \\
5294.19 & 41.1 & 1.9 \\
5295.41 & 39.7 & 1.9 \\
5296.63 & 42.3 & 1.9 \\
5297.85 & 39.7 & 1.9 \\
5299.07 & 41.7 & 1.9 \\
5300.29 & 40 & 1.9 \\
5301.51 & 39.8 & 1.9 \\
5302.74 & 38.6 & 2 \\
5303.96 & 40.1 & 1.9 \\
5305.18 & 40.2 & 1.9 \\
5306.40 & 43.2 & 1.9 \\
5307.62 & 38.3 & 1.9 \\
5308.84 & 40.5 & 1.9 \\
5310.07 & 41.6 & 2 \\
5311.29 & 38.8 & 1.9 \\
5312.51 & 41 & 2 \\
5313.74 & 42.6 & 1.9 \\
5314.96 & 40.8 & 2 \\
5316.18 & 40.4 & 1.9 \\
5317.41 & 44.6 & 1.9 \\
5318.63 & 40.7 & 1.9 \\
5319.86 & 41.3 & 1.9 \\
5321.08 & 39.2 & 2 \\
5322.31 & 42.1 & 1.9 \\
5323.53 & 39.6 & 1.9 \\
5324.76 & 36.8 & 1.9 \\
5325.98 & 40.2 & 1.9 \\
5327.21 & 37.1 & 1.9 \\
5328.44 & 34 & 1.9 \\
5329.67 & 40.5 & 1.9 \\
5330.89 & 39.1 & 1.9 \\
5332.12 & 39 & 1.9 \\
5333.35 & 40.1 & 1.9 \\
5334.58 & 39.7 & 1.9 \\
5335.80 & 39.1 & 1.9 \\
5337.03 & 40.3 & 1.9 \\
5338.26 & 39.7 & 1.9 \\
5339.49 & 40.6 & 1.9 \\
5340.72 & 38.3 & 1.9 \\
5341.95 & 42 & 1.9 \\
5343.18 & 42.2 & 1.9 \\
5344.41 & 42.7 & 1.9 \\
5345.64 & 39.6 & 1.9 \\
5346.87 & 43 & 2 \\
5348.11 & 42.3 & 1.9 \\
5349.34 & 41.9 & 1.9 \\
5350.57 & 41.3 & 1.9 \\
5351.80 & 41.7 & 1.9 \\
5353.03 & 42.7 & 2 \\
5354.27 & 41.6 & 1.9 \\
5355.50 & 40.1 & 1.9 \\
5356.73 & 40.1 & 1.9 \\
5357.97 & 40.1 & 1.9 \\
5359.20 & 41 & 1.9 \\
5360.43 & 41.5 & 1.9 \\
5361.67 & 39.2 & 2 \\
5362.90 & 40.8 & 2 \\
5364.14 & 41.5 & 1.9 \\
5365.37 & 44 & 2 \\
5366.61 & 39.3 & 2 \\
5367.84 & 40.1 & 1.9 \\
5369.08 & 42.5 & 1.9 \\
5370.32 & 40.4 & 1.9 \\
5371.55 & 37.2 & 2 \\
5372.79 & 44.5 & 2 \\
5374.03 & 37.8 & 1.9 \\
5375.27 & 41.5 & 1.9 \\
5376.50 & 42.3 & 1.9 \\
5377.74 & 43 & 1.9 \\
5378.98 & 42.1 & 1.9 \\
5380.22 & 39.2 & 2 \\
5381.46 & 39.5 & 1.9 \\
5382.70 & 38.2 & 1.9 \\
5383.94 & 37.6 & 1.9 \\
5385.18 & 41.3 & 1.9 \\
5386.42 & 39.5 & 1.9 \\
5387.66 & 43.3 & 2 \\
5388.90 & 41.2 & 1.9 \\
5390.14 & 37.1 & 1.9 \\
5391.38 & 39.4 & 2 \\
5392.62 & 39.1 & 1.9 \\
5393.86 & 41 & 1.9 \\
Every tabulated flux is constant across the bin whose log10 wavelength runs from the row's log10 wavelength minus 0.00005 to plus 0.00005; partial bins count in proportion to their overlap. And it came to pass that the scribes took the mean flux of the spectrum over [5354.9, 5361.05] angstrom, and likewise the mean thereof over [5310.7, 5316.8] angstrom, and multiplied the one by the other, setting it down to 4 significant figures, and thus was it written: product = 1652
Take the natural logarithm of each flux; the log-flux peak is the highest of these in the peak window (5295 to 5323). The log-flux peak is 3.80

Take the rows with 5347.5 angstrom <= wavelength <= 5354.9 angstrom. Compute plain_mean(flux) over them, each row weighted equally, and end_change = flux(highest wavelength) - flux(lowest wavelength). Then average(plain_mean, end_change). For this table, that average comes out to 20.6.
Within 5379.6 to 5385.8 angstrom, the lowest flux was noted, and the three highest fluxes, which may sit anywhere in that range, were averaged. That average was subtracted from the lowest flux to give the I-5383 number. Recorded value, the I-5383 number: -2.4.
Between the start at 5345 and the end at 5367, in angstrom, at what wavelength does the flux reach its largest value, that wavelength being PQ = 5365.37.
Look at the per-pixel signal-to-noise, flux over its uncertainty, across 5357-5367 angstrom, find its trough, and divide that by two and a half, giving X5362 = 7.8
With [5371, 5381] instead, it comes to 7.4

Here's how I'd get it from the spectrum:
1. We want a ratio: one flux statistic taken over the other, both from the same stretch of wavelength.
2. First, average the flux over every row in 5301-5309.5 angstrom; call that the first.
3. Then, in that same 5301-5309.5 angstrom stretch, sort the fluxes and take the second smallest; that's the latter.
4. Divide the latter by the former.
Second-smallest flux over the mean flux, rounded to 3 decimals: 0.963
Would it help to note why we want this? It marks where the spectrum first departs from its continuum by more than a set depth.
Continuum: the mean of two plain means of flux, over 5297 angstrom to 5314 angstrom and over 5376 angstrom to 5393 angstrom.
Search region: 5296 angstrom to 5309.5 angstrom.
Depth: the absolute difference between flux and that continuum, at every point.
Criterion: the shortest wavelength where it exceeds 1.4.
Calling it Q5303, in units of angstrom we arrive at 5296.63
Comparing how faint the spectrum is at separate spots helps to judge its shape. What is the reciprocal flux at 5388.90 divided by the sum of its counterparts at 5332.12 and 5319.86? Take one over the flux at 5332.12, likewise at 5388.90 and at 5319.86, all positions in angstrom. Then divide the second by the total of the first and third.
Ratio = 0.487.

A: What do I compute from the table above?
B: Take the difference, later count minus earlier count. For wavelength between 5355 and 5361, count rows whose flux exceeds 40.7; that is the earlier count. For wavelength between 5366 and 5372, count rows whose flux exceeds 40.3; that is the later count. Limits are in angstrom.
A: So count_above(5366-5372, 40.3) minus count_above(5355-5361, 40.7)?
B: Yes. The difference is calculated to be 0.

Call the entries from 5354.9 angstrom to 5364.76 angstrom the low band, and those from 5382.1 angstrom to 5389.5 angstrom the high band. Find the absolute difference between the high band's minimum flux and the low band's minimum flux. 1.6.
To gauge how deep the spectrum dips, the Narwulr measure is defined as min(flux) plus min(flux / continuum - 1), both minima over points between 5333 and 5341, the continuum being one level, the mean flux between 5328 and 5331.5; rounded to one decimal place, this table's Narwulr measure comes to 38.3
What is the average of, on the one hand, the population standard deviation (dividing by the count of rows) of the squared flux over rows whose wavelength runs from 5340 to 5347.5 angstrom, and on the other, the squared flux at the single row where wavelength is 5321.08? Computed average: 839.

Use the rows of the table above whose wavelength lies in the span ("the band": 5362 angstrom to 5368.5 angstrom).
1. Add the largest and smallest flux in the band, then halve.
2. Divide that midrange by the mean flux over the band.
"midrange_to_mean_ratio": 1.01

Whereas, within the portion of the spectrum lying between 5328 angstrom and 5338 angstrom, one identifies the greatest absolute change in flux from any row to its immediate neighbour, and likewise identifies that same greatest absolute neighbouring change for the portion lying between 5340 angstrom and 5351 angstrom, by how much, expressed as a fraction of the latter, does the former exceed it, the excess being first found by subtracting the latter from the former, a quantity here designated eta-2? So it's 0.8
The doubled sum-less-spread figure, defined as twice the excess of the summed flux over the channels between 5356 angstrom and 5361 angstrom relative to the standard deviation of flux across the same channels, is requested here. 324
